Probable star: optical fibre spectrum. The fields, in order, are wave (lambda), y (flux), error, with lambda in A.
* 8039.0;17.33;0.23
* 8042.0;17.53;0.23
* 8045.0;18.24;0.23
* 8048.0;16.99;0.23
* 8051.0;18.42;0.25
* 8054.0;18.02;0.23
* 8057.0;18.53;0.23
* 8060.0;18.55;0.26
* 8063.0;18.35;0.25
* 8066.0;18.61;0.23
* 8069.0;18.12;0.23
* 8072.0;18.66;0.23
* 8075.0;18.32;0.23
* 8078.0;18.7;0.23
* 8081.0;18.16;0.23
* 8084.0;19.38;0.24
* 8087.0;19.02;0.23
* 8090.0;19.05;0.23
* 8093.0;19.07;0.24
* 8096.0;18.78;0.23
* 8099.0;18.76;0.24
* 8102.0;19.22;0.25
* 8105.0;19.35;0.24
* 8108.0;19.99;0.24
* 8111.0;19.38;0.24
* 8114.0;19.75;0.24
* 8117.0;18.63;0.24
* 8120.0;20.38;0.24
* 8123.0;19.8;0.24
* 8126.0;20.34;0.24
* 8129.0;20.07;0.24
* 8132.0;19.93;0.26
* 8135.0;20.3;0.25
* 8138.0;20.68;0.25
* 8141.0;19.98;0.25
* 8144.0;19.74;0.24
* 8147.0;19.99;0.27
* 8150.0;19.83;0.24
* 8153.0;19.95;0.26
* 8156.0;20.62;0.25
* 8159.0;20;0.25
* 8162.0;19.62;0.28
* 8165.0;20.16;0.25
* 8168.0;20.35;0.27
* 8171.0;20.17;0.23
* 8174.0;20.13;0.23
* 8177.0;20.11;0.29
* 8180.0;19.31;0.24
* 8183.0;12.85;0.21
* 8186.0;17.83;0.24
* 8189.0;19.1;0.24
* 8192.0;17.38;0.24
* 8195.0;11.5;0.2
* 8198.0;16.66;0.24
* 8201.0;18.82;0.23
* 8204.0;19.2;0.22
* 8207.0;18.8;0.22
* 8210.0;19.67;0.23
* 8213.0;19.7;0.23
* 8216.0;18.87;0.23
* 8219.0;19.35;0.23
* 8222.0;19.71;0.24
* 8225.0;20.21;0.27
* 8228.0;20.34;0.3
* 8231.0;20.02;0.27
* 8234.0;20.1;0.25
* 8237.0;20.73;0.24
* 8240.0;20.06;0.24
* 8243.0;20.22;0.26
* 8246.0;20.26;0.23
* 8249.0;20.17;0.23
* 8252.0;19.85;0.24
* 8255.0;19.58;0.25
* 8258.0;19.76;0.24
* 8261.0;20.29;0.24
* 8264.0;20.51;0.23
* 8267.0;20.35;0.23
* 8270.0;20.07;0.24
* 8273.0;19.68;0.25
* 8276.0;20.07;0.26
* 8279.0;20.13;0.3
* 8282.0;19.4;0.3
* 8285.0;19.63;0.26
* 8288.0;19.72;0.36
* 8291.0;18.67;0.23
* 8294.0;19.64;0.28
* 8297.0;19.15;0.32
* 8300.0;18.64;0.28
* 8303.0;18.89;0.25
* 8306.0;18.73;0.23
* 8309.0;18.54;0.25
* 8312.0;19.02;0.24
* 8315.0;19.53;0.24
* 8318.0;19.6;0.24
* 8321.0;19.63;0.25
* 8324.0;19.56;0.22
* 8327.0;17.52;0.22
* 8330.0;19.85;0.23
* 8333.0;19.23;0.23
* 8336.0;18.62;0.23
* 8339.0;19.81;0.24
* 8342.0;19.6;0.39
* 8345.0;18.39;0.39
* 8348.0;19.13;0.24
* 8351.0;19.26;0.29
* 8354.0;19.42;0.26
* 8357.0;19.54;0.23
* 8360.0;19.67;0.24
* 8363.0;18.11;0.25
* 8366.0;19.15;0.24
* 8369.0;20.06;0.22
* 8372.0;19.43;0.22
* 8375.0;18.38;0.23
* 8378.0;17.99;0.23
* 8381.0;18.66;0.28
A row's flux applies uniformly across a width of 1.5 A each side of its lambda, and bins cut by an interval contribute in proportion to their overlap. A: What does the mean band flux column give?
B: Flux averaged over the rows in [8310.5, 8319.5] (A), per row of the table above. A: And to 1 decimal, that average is 19.4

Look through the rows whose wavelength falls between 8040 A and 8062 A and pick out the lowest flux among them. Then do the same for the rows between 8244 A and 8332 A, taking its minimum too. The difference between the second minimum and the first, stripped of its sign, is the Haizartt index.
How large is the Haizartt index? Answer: 1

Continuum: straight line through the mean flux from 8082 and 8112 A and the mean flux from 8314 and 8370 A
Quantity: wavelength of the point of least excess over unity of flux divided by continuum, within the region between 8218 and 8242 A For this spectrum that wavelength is 8219.0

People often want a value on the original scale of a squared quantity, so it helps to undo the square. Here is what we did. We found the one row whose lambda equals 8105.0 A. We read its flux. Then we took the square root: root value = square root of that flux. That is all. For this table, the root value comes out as 4.40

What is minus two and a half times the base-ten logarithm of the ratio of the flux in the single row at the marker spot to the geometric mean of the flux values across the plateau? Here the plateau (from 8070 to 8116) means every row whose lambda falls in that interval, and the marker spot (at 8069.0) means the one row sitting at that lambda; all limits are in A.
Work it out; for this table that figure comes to 0.05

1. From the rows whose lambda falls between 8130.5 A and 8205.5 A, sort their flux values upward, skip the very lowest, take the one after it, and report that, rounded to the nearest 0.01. 12.85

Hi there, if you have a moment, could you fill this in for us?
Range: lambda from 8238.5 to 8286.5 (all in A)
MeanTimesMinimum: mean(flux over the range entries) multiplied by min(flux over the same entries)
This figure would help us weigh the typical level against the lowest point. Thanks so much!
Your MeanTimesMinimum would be 388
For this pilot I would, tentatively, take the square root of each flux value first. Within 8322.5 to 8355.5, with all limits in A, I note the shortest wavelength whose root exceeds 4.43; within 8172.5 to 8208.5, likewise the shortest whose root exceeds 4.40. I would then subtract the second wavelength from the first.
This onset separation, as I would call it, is 156 A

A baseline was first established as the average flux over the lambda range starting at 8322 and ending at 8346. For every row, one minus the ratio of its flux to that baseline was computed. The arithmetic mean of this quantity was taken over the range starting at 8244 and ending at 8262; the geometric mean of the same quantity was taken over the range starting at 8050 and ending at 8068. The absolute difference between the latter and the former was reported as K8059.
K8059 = 0.081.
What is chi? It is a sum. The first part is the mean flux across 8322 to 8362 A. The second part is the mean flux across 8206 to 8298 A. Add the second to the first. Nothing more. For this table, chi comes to 39.0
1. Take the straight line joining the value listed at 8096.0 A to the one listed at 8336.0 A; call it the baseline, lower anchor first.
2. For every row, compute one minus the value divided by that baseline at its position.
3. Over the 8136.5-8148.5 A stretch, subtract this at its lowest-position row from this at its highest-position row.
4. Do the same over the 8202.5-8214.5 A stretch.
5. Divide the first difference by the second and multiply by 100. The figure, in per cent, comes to -135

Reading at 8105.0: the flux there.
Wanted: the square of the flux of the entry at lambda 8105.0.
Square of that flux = 374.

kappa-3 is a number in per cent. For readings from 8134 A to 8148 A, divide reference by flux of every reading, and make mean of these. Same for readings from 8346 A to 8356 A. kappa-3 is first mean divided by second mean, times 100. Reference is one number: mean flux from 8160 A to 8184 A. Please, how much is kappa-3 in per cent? 96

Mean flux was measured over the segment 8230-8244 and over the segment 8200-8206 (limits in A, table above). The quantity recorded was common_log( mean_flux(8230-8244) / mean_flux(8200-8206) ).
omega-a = 0.03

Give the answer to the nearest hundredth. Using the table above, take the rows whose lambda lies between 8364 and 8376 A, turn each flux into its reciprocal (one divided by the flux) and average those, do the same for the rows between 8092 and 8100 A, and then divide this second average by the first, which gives 1.02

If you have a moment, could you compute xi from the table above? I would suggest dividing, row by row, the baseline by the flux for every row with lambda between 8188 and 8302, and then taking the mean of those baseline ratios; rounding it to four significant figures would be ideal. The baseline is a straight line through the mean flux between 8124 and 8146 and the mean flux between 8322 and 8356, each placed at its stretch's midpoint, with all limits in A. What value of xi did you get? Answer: 1.022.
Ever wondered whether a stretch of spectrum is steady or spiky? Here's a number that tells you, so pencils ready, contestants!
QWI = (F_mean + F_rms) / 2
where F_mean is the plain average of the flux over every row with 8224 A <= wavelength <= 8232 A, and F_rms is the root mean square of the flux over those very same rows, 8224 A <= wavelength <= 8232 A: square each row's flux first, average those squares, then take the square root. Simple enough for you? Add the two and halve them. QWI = 20.2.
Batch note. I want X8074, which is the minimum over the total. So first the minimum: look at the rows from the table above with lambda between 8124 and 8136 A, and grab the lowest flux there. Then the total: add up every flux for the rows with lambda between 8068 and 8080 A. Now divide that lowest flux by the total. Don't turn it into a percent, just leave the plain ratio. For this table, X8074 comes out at 0.270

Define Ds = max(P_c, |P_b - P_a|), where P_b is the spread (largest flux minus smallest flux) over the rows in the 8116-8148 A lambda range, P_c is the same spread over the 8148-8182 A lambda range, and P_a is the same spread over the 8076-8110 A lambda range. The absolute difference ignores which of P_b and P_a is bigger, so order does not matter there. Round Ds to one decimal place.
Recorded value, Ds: 1.3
